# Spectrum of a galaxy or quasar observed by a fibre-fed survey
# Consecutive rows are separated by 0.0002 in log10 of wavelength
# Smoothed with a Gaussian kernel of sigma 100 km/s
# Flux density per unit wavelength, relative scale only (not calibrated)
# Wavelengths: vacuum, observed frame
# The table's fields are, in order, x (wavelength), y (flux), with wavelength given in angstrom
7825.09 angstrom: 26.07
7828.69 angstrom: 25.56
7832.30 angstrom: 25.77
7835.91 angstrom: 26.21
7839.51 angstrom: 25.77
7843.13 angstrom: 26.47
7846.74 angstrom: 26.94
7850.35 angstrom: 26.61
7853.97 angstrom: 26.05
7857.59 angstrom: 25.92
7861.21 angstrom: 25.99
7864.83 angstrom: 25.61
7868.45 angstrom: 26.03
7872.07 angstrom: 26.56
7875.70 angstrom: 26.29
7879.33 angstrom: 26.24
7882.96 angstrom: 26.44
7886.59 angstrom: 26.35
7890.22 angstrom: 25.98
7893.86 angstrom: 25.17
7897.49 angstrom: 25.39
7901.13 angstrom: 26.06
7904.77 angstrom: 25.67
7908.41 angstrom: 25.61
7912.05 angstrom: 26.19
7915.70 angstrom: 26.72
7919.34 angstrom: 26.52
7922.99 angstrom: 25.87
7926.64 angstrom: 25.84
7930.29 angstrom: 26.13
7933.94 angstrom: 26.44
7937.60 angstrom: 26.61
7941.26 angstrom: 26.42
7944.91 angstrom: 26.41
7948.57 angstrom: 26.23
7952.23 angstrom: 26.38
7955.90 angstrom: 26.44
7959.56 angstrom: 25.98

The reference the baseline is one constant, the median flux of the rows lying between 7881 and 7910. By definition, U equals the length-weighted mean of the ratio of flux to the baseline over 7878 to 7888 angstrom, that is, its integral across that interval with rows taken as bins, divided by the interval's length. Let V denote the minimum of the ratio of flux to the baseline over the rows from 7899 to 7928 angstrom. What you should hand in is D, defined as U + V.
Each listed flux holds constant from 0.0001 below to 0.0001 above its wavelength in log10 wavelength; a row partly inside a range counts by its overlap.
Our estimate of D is 2.01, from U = 1.020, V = 0.992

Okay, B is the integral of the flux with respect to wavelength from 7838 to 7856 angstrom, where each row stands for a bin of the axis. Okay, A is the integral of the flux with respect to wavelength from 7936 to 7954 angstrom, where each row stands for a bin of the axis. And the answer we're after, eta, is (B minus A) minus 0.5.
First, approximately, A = 475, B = 474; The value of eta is -1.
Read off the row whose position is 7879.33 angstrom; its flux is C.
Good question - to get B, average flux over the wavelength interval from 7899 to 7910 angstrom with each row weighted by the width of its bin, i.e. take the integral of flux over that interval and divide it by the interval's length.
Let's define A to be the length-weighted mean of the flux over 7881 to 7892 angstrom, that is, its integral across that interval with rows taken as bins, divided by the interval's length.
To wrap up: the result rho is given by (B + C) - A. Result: 25.7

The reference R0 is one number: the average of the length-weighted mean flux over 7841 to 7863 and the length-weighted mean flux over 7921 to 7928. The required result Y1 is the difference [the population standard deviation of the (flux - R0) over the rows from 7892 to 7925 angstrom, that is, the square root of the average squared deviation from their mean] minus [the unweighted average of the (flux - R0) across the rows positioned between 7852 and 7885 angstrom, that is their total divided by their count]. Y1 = 0.44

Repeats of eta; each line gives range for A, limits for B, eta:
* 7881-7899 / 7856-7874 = 2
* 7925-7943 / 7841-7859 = 1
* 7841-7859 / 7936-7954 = 0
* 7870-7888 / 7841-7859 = 0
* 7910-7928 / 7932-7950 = 3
